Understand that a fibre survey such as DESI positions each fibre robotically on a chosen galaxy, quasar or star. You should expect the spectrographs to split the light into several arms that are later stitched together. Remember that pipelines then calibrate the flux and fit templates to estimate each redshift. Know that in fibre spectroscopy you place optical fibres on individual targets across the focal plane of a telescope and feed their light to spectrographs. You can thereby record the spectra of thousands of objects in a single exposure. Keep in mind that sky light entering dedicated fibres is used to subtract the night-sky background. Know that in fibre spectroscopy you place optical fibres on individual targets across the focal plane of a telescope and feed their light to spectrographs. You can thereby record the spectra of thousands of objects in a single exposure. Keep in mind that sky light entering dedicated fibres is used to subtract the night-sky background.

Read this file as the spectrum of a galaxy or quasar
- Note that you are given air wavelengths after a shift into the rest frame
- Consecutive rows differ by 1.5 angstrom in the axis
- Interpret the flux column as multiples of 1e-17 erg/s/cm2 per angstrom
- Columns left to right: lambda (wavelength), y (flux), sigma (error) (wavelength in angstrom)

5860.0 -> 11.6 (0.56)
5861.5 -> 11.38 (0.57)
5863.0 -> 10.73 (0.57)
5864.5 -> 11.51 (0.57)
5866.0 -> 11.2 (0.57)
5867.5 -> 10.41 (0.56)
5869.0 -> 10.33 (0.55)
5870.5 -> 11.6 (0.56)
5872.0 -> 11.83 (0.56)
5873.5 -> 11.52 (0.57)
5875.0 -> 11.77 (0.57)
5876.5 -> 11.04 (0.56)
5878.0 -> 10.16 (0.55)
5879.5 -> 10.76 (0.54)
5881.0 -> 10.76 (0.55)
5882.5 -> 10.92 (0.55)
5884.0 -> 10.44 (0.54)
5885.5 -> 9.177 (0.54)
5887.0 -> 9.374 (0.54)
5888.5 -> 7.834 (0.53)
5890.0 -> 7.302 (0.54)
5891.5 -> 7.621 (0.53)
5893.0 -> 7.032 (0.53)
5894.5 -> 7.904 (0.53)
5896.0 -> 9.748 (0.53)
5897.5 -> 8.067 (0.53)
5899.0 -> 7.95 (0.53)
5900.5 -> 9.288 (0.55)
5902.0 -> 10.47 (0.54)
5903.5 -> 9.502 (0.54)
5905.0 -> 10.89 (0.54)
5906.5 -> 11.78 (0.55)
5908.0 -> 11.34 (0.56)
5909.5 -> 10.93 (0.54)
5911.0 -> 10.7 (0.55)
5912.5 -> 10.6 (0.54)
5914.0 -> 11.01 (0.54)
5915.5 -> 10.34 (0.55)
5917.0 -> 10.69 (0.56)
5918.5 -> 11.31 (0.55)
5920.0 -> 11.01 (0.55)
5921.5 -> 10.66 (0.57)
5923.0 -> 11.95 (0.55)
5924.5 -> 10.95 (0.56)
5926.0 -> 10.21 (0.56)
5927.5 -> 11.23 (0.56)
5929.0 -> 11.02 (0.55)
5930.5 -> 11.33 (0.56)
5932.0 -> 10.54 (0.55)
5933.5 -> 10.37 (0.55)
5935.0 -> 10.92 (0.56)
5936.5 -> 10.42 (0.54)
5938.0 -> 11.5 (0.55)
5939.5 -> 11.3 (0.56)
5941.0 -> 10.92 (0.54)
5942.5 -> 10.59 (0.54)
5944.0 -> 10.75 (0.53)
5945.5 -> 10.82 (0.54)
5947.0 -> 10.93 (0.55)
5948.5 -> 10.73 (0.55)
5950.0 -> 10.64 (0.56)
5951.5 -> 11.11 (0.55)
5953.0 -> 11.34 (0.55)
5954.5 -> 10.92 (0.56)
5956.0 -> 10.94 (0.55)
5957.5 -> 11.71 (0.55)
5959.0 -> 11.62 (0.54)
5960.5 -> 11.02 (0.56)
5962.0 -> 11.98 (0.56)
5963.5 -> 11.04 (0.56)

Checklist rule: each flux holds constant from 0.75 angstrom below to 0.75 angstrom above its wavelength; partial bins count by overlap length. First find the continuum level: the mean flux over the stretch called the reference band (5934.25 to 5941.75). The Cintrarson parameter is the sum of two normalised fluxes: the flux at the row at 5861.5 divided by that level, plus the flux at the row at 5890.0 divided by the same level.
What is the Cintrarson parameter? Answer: 1.70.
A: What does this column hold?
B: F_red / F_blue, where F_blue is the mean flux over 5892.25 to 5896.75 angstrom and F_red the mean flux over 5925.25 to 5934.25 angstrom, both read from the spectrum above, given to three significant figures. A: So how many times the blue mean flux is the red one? 1.31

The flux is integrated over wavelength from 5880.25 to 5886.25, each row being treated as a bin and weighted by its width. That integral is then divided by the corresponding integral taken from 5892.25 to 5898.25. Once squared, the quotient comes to 1.59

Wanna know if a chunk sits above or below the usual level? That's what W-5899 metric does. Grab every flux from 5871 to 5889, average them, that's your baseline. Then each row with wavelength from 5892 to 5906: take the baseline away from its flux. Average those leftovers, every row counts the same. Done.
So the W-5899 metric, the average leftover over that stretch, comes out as -1.5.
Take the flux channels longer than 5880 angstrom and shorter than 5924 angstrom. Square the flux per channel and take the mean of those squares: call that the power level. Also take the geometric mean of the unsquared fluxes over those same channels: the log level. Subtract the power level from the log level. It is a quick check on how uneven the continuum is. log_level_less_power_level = -90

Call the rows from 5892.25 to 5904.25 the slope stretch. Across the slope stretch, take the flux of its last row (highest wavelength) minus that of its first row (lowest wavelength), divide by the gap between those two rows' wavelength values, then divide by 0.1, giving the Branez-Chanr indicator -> 2.4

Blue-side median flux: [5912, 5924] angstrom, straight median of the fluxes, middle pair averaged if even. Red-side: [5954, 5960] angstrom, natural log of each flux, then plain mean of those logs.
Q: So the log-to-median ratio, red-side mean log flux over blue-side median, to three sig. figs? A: 0.223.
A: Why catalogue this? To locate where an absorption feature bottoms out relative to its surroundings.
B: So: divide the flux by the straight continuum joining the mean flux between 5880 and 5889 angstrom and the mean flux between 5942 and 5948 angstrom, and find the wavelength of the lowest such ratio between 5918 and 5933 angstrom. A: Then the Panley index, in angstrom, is 5926.0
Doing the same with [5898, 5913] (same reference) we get 5899.0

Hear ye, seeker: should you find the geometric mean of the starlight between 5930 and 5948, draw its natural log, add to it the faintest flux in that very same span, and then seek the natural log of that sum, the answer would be 2.55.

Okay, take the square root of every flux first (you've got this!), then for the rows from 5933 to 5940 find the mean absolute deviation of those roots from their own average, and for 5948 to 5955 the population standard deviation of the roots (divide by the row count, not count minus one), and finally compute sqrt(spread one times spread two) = 0.049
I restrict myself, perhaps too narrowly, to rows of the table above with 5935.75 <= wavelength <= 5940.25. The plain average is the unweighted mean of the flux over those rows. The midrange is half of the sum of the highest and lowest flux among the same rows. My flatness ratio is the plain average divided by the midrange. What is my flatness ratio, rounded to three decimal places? 1.010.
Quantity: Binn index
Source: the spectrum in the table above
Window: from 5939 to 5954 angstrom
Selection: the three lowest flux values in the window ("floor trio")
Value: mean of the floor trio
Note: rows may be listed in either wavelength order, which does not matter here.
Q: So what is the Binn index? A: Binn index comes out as 10.65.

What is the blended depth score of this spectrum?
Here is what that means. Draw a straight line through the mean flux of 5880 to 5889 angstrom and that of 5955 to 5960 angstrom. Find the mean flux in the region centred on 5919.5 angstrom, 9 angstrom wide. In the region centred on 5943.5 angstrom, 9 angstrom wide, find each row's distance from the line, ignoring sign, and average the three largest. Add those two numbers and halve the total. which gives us 5.69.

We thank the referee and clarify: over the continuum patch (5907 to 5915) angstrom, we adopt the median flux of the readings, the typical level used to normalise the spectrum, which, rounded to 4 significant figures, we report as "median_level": 10.93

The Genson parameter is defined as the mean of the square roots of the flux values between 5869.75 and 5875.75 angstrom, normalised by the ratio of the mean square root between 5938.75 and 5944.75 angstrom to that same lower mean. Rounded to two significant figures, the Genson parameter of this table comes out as 3.5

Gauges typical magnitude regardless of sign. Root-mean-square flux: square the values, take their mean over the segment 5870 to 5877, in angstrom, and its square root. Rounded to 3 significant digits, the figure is 11.6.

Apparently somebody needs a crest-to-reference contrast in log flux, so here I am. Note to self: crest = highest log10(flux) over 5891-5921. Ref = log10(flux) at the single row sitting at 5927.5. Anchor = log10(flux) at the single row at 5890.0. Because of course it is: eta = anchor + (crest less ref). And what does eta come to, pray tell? 0.88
